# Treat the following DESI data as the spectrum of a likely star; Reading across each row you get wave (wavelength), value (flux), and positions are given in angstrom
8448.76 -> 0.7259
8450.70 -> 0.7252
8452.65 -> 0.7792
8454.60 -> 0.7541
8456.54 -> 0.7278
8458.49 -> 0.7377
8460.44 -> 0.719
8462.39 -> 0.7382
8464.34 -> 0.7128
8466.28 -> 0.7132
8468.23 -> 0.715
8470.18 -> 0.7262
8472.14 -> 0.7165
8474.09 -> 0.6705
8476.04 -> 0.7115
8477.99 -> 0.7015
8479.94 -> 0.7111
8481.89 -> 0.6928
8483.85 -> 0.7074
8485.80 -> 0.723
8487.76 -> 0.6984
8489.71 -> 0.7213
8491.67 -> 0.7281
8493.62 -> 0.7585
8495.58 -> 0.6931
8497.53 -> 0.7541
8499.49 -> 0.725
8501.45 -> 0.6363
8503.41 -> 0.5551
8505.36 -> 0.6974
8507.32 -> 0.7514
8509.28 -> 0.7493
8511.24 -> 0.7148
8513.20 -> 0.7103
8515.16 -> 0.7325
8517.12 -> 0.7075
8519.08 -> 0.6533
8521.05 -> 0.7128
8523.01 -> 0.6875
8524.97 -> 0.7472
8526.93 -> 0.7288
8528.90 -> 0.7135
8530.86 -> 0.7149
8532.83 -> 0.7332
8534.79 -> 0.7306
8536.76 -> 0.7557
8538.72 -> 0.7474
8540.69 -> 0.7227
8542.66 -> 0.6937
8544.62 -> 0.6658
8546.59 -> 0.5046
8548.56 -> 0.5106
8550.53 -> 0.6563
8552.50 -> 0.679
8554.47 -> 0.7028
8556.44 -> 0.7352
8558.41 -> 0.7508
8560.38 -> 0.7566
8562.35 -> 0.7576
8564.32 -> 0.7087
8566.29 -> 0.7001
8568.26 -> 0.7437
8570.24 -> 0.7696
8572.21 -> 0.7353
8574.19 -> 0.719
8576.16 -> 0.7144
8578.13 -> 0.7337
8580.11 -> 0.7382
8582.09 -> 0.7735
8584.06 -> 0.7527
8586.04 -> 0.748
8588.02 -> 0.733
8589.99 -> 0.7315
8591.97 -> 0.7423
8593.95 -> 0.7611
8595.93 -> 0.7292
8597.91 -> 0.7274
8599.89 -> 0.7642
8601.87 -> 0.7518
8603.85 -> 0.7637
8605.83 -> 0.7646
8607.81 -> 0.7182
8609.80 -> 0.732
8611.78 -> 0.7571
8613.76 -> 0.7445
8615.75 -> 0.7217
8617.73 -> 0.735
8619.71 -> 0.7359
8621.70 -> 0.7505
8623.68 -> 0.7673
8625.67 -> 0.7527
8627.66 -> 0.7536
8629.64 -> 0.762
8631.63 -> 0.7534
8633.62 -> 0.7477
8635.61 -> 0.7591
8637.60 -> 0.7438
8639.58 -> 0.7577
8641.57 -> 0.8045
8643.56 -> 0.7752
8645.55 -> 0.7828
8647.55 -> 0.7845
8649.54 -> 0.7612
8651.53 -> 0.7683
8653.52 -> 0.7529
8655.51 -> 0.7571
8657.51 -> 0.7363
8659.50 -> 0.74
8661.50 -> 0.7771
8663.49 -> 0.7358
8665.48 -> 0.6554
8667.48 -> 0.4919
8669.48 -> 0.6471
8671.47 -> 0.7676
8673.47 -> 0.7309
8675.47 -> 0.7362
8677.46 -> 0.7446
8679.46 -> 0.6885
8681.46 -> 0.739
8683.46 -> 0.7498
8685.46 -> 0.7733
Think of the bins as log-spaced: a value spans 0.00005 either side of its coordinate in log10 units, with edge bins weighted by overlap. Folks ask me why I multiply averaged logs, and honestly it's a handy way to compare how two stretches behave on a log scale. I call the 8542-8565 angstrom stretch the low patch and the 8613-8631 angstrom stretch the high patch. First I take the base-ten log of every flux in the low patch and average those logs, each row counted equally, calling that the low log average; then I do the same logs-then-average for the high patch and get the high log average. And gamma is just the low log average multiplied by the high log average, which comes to 0.022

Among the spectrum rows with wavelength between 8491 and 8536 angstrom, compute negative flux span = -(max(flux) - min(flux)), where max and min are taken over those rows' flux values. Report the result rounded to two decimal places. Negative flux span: -0.20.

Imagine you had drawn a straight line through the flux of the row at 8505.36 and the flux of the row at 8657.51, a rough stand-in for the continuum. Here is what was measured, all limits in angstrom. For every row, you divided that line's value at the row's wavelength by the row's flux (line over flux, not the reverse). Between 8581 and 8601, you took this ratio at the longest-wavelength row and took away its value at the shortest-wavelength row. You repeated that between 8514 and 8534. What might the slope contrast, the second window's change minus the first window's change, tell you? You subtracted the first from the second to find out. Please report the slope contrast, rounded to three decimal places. -0.012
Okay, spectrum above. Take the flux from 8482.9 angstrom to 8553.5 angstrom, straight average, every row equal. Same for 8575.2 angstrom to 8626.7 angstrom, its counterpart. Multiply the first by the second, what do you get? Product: 0.519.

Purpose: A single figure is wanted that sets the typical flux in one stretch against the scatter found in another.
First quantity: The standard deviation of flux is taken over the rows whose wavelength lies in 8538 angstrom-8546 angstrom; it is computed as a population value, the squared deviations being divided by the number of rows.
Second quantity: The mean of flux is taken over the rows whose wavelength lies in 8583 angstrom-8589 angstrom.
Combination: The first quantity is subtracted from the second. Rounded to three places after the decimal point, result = 0.714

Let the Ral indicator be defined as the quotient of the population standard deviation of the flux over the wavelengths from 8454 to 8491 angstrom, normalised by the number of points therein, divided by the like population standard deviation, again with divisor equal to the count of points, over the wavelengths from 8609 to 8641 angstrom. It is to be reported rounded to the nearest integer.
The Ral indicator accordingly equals 2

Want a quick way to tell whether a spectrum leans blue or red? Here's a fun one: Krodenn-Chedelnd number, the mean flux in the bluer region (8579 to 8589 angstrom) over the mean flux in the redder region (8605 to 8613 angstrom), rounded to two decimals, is 1.01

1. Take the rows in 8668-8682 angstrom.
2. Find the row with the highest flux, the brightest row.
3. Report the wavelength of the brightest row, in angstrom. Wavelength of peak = 8671.47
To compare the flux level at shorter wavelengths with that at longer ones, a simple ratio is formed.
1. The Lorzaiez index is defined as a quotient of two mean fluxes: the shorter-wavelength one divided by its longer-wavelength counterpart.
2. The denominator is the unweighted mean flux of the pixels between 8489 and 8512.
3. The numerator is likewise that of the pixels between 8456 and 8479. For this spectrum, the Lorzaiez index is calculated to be 1.01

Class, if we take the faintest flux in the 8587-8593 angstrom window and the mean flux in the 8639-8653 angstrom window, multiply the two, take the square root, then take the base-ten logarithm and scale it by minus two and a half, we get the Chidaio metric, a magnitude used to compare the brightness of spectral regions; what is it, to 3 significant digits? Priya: 0.307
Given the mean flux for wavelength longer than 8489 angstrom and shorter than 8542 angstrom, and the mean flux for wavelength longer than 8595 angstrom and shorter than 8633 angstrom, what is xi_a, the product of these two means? 0.53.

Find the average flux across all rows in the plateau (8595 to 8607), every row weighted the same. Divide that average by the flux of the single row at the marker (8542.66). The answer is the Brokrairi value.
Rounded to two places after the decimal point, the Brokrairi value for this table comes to 1.08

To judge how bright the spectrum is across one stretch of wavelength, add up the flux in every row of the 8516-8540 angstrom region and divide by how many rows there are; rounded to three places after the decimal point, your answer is 0.719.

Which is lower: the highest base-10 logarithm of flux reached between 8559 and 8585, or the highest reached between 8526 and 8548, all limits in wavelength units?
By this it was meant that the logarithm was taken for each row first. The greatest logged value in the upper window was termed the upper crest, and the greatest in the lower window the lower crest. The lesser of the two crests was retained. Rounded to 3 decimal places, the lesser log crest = -0.122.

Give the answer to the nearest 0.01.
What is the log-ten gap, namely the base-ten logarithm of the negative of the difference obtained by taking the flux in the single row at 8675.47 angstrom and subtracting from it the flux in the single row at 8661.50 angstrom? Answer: -1.39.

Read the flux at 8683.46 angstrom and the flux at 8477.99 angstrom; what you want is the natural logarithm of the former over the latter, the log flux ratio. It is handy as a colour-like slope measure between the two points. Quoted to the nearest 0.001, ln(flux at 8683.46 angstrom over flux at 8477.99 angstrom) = 0.067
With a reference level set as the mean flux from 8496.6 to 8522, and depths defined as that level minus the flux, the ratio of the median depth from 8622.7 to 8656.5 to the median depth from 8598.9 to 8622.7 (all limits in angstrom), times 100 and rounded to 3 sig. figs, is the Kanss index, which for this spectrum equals 124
